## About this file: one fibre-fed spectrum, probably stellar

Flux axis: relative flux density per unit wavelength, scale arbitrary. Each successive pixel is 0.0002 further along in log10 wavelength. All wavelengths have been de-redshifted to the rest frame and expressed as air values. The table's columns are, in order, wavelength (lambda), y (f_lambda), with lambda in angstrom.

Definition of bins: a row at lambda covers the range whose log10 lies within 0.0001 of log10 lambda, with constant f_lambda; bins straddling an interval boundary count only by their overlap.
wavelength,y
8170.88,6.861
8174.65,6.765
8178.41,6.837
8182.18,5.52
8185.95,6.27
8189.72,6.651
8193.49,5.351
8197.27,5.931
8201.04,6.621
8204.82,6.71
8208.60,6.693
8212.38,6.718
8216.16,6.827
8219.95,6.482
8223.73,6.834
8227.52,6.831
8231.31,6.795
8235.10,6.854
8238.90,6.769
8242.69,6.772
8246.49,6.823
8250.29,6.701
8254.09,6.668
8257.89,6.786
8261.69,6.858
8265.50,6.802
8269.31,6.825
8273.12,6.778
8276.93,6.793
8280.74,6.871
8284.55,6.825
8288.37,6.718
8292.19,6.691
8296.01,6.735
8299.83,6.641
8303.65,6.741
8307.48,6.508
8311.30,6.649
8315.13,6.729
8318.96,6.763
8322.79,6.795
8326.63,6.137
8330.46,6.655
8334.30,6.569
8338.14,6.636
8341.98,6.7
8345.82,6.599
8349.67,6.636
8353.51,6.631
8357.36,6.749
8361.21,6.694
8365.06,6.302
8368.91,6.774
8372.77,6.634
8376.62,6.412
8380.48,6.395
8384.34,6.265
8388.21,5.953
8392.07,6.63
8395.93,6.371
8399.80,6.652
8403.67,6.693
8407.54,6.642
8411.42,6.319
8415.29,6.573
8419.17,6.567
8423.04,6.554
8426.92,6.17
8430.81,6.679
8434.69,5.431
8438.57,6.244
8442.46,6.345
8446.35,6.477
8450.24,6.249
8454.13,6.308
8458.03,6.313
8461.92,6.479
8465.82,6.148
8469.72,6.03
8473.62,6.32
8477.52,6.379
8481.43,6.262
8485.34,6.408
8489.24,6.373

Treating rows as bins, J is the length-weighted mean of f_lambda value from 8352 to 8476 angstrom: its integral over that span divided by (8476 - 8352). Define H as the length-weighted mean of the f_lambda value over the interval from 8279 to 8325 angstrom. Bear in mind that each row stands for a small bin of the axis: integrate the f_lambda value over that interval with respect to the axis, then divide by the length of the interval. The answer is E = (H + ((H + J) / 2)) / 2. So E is 6.64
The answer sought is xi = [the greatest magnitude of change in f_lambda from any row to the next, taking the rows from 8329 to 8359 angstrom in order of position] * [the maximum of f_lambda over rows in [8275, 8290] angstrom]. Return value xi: 0.8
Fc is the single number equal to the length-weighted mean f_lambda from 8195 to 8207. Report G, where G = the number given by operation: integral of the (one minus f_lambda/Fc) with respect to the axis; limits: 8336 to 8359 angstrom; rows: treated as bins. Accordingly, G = -1.0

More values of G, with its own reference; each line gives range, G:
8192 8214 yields 0.1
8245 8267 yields -1.3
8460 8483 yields 0.4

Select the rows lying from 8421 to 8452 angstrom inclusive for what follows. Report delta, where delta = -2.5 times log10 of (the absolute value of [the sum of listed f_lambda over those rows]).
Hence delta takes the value -4.25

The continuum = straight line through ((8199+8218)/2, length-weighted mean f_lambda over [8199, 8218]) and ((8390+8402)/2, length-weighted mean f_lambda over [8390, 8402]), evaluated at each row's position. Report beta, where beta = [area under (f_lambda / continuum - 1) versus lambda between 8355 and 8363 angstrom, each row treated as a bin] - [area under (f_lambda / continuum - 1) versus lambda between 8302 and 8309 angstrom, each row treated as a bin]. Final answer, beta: 0.16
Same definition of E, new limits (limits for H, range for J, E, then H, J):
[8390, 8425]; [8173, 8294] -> 6.58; 6.55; 6.64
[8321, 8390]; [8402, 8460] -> 6.49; 6.53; 6.37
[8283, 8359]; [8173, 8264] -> 6.64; 6.65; 6.59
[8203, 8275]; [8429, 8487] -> 6.64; 6.76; 6.27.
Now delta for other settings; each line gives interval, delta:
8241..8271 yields -4.34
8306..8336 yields -4.31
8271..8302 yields -4.33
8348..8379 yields -4.31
